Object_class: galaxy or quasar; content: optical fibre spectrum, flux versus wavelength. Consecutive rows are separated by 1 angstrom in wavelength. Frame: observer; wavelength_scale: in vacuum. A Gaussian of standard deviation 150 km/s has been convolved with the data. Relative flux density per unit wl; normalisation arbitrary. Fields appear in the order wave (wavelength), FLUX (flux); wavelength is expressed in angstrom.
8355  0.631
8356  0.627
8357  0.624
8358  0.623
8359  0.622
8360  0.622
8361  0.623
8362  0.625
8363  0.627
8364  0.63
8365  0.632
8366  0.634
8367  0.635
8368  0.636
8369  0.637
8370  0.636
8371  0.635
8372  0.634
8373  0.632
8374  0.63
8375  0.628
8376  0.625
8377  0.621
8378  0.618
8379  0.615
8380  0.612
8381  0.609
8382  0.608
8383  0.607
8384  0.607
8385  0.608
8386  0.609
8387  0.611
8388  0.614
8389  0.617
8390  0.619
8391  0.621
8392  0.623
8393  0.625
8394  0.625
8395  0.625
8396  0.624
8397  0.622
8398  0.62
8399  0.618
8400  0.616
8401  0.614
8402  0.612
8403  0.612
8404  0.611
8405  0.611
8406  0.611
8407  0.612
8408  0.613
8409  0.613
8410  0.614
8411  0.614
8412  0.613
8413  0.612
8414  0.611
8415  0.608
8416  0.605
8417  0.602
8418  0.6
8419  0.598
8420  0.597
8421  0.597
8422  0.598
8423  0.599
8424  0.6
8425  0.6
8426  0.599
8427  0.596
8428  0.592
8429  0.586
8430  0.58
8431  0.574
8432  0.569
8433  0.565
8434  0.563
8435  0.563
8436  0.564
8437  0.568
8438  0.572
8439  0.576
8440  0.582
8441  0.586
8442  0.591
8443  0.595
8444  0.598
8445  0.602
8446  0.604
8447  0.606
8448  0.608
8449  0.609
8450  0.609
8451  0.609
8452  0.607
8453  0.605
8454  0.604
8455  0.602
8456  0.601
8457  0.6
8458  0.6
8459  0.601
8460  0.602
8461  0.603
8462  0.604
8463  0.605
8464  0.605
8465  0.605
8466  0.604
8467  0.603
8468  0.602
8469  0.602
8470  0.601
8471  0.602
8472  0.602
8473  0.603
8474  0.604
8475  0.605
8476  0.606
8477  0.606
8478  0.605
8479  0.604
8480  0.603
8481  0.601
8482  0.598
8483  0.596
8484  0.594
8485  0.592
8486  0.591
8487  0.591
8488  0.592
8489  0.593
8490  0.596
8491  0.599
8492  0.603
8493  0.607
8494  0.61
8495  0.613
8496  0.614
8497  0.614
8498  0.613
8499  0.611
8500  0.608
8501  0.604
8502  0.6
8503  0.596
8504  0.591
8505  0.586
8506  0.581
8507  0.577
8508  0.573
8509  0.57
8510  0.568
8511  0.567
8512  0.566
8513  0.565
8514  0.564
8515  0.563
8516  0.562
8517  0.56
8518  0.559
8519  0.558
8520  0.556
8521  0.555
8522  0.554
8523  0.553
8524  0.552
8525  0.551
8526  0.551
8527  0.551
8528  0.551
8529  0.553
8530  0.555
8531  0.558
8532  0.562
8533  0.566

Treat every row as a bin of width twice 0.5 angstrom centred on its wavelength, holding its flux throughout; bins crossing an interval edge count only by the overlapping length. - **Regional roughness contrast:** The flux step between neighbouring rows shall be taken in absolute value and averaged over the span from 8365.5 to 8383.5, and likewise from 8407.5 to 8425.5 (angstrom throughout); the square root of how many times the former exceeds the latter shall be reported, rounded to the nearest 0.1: 1.3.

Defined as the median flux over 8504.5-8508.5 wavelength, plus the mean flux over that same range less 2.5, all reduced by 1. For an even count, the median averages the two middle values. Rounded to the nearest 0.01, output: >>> -2.34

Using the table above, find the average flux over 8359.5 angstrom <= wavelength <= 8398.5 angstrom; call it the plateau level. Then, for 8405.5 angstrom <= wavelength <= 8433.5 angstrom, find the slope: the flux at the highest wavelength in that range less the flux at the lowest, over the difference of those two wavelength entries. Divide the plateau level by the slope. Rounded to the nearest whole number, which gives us -365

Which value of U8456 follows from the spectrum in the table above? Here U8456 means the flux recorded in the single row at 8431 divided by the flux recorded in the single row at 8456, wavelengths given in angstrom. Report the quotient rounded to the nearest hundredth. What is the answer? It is 0.96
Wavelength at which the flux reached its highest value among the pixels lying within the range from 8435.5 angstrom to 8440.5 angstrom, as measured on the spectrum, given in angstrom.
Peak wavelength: 8440 angstrom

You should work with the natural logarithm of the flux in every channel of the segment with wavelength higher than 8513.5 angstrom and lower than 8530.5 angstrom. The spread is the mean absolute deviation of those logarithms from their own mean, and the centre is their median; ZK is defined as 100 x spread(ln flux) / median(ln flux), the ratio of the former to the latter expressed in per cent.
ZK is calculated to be -1.1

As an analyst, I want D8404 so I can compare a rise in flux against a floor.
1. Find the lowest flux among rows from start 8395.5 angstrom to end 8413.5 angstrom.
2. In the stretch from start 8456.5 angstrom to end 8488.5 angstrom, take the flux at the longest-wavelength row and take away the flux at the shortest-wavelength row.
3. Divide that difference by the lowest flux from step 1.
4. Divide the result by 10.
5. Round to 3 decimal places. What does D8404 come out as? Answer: -0.001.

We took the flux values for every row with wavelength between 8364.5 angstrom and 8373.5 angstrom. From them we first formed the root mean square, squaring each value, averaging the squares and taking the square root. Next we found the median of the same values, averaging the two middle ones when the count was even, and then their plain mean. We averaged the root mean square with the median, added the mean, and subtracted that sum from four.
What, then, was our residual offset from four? 2.73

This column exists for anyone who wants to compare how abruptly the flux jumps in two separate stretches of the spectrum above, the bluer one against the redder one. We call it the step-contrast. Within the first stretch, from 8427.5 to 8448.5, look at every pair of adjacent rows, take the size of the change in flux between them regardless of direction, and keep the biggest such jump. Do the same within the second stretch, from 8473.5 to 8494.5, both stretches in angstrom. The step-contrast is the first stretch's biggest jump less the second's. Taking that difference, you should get 0.002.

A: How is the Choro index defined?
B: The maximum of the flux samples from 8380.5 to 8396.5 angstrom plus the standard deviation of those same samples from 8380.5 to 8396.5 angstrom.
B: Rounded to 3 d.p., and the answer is 0.632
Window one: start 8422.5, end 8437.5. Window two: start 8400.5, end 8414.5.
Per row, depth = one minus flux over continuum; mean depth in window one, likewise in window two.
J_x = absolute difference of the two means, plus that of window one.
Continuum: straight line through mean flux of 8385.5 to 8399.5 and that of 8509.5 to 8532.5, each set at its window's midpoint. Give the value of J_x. 0.068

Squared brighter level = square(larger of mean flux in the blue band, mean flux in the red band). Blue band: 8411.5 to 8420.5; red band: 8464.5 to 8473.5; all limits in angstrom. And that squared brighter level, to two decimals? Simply 0.37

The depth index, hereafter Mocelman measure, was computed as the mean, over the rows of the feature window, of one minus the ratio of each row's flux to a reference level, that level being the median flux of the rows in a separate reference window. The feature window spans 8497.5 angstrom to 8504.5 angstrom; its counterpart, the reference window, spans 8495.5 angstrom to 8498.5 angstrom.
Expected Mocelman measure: 0.017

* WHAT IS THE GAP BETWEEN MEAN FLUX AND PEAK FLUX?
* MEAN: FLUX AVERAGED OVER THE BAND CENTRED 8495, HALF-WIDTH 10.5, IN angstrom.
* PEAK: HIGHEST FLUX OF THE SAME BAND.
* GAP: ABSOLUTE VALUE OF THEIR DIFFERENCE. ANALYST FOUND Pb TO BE 0.013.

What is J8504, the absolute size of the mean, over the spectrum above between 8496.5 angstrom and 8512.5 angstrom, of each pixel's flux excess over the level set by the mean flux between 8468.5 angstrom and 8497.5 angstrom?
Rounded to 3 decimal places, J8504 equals 0.013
